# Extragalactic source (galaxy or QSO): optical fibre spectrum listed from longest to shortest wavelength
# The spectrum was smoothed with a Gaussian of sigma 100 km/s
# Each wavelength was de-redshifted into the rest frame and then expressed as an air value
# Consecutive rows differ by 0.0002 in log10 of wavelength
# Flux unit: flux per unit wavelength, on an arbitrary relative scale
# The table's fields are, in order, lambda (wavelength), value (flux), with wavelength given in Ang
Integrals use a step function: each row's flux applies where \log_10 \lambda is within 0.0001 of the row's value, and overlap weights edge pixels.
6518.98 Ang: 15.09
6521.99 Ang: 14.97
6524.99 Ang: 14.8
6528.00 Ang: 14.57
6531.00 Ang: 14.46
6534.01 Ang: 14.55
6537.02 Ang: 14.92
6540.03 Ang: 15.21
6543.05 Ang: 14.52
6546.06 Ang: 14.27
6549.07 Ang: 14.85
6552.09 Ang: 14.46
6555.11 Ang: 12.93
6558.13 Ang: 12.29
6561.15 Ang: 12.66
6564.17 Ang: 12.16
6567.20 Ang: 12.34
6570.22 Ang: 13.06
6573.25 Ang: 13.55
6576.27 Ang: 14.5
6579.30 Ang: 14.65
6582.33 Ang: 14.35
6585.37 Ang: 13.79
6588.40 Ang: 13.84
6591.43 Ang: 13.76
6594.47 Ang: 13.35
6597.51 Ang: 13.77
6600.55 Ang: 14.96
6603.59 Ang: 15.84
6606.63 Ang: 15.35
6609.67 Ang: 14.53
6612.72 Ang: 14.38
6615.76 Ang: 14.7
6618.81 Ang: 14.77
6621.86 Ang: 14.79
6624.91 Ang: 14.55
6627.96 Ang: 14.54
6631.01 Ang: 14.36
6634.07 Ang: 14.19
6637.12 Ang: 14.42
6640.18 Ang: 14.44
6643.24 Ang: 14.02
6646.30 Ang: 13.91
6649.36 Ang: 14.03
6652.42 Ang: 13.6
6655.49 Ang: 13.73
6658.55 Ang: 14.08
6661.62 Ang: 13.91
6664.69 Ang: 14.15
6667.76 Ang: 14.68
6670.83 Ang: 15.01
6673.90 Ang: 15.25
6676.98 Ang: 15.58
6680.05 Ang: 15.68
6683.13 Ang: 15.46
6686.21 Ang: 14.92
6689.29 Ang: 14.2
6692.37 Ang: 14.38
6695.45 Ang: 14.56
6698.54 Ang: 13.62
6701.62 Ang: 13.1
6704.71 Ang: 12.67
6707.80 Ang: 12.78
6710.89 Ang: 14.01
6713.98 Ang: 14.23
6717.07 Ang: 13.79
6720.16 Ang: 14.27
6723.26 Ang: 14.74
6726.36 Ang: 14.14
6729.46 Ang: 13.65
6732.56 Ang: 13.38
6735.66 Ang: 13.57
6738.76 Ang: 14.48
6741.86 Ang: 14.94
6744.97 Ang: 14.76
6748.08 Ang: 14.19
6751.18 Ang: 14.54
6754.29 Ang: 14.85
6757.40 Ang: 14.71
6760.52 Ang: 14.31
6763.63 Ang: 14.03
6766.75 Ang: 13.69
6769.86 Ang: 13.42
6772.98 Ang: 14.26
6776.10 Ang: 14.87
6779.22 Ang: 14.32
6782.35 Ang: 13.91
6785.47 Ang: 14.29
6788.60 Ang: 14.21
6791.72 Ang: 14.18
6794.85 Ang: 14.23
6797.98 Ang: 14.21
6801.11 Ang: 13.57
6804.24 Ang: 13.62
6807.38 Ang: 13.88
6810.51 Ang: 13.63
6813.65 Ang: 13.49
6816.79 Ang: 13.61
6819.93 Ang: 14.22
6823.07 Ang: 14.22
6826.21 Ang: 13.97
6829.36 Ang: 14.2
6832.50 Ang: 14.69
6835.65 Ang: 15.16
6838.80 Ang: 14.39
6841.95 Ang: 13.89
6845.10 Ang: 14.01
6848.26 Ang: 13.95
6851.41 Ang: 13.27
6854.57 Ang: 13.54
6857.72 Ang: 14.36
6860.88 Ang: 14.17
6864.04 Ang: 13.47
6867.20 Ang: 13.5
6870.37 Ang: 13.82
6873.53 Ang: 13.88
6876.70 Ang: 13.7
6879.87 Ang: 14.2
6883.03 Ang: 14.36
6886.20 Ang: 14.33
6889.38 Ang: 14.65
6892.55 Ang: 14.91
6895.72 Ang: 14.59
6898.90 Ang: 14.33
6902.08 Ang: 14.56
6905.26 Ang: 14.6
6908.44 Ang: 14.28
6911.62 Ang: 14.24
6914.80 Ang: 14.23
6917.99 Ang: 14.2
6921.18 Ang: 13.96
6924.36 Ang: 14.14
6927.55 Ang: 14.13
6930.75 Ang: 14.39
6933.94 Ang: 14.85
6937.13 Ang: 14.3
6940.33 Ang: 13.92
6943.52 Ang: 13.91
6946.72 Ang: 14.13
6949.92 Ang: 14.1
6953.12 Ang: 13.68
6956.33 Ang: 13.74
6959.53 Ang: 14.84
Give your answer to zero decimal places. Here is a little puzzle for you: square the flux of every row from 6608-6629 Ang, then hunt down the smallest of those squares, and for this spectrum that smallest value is 207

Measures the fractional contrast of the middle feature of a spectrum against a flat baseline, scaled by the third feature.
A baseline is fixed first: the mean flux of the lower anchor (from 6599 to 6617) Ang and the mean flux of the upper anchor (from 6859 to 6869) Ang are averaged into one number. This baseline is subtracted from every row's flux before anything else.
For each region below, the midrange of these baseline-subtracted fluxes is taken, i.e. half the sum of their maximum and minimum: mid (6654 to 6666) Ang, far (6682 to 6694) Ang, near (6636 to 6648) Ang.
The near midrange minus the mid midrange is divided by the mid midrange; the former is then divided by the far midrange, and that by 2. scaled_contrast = -0.6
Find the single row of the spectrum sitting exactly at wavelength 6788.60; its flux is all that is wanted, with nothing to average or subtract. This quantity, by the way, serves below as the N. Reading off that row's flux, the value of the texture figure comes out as 14.21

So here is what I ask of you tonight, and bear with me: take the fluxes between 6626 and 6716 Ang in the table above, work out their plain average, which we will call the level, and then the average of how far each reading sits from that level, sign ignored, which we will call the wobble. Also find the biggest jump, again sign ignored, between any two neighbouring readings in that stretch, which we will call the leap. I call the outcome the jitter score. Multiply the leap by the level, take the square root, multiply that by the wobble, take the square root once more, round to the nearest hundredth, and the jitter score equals 1.51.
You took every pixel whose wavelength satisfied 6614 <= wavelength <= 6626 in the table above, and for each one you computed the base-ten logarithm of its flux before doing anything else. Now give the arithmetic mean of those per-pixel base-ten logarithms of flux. 1.17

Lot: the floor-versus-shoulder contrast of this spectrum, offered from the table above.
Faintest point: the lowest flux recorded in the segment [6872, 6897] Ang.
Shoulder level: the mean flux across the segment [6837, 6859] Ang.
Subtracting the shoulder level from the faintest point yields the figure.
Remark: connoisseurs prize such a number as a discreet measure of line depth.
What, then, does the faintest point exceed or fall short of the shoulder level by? -0.22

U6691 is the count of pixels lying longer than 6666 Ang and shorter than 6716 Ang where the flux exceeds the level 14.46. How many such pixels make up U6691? 8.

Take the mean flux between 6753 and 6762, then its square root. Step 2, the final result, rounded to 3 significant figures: 3.82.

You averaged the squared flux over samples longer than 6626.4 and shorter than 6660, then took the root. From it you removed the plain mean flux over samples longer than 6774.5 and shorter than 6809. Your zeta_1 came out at 0.0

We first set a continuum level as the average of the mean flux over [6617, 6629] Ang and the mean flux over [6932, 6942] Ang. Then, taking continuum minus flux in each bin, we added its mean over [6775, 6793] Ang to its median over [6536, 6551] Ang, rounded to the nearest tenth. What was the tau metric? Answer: -0.1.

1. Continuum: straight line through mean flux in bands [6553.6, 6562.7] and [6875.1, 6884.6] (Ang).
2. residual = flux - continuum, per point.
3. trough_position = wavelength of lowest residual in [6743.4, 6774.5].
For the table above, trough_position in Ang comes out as 6769.86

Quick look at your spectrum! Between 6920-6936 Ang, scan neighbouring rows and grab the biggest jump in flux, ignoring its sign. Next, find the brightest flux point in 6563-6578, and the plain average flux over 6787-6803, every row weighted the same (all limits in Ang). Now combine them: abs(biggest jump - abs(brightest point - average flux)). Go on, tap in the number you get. 0.04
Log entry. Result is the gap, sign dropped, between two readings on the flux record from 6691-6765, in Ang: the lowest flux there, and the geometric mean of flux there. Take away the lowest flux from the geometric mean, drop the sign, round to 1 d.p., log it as 1.4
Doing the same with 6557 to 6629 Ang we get 1.8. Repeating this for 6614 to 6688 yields 0.9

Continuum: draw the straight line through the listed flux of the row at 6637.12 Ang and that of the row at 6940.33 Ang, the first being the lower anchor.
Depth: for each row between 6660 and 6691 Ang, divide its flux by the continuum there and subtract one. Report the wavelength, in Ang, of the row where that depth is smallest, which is 6661.62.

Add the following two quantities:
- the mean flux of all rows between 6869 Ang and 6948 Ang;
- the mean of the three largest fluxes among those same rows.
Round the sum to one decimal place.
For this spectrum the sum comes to 29.1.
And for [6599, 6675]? 30.0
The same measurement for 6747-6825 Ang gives 28.9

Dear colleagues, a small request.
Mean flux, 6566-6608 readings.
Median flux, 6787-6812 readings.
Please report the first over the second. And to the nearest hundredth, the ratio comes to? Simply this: 1.00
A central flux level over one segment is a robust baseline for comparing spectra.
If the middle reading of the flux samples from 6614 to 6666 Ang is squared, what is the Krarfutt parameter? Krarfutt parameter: 201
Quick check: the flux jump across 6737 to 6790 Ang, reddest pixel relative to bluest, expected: -0.3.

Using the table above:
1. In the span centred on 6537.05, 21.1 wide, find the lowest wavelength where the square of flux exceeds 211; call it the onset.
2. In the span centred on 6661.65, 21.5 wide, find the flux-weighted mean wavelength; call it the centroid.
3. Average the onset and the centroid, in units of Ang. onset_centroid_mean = 6594.9 Ang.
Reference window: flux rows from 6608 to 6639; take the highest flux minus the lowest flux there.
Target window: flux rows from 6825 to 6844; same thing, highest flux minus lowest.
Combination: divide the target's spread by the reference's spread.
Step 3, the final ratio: 2.12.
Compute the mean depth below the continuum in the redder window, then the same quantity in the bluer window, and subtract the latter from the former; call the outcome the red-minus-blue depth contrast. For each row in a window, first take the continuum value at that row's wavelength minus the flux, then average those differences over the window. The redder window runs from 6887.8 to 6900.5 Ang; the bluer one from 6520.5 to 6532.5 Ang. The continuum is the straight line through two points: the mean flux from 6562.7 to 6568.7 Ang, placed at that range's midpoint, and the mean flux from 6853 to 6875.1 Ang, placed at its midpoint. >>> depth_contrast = 2.0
